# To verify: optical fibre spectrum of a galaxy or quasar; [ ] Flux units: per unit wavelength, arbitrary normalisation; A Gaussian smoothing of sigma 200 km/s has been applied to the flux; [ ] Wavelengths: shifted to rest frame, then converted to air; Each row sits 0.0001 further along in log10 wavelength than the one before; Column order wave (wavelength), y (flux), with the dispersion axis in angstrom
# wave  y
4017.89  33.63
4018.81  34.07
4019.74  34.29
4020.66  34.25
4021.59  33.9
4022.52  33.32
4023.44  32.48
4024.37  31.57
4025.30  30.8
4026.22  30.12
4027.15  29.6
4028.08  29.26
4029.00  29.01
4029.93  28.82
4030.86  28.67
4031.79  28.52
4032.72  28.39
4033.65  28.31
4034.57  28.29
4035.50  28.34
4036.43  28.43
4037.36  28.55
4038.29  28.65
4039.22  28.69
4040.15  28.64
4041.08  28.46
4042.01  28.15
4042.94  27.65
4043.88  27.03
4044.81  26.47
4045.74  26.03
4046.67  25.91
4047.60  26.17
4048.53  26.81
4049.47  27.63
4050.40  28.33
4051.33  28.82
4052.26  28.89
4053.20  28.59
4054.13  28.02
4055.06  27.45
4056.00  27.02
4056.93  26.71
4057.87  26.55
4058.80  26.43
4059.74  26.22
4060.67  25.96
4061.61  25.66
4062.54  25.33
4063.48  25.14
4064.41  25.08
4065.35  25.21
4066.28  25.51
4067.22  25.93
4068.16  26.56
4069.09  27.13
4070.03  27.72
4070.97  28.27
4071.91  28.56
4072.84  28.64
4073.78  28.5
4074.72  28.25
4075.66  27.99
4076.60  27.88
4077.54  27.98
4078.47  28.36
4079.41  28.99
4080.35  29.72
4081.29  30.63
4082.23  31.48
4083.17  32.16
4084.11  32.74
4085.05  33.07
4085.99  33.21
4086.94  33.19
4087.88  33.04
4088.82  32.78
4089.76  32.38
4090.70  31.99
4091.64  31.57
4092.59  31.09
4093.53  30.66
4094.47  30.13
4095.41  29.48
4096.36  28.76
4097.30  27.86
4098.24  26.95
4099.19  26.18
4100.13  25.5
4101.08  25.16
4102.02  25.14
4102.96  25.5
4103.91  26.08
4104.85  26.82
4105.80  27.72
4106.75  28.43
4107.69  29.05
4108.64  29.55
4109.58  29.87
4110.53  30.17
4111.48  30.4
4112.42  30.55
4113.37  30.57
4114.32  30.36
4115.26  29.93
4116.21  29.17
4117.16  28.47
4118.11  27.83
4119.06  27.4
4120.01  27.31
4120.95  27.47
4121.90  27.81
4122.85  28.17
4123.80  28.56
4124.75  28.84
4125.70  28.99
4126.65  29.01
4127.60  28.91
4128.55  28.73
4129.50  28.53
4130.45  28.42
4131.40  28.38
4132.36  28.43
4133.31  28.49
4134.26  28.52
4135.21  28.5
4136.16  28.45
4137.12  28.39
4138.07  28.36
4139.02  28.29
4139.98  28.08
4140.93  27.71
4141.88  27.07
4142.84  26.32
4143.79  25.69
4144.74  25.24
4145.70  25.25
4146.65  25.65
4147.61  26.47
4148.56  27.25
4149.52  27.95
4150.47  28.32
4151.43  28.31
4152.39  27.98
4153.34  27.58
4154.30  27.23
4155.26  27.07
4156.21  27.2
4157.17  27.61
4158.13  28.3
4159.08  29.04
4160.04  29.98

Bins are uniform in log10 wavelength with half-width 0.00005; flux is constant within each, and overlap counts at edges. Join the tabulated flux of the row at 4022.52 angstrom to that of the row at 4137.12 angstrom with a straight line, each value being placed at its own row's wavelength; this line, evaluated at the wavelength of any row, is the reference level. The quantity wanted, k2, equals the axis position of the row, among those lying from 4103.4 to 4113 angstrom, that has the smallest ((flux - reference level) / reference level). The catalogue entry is 4103.91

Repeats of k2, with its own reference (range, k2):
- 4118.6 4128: 4120.01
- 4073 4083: 4076.60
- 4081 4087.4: 4081.29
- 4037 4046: 4045.74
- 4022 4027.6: 4027.15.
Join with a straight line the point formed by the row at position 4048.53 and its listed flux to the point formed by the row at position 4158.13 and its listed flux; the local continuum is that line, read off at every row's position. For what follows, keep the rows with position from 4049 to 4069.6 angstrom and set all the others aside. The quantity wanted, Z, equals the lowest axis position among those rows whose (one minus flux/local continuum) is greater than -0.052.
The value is 4049.47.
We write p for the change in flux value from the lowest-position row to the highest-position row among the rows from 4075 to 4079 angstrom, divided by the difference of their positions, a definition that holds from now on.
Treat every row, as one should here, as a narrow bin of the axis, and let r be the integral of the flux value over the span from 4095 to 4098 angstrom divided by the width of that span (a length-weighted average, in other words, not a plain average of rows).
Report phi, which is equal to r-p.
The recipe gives 28.4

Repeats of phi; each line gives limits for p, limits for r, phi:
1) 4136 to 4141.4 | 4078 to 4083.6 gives 30.4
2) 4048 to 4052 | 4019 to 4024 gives 32.9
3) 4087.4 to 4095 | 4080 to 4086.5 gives 32.3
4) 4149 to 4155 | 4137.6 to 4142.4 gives 28.0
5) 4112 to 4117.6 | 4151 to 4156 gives 28.1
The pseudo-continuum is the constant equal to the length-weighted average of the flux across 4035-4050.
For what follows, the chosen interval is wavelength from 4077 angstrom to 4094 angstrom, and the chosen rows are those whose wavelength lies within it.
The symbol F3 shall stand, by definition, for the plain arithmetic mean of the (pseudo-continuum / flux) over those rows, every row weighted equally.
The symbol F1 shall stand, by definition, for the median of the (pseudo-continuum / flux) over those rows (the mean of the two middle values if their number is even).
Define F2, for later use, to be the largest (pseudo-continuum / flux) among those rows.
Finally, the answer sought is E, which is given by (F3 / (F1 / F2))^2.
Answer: 1.00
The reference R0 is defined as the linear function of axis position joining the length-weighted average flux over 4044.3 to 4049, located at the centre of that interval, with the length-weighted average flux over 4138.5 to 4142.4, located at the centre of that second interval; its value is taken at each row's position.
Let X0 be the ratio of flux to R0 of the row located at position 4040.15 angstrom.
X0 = 1.09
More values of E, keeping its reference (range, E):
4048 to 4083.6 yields 1.23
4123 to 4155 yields 1.24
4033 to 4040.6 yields 0.95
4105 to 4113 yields 1.01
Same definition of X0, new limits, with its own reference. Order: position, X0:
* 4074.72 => 1.06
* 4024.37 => 1.22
